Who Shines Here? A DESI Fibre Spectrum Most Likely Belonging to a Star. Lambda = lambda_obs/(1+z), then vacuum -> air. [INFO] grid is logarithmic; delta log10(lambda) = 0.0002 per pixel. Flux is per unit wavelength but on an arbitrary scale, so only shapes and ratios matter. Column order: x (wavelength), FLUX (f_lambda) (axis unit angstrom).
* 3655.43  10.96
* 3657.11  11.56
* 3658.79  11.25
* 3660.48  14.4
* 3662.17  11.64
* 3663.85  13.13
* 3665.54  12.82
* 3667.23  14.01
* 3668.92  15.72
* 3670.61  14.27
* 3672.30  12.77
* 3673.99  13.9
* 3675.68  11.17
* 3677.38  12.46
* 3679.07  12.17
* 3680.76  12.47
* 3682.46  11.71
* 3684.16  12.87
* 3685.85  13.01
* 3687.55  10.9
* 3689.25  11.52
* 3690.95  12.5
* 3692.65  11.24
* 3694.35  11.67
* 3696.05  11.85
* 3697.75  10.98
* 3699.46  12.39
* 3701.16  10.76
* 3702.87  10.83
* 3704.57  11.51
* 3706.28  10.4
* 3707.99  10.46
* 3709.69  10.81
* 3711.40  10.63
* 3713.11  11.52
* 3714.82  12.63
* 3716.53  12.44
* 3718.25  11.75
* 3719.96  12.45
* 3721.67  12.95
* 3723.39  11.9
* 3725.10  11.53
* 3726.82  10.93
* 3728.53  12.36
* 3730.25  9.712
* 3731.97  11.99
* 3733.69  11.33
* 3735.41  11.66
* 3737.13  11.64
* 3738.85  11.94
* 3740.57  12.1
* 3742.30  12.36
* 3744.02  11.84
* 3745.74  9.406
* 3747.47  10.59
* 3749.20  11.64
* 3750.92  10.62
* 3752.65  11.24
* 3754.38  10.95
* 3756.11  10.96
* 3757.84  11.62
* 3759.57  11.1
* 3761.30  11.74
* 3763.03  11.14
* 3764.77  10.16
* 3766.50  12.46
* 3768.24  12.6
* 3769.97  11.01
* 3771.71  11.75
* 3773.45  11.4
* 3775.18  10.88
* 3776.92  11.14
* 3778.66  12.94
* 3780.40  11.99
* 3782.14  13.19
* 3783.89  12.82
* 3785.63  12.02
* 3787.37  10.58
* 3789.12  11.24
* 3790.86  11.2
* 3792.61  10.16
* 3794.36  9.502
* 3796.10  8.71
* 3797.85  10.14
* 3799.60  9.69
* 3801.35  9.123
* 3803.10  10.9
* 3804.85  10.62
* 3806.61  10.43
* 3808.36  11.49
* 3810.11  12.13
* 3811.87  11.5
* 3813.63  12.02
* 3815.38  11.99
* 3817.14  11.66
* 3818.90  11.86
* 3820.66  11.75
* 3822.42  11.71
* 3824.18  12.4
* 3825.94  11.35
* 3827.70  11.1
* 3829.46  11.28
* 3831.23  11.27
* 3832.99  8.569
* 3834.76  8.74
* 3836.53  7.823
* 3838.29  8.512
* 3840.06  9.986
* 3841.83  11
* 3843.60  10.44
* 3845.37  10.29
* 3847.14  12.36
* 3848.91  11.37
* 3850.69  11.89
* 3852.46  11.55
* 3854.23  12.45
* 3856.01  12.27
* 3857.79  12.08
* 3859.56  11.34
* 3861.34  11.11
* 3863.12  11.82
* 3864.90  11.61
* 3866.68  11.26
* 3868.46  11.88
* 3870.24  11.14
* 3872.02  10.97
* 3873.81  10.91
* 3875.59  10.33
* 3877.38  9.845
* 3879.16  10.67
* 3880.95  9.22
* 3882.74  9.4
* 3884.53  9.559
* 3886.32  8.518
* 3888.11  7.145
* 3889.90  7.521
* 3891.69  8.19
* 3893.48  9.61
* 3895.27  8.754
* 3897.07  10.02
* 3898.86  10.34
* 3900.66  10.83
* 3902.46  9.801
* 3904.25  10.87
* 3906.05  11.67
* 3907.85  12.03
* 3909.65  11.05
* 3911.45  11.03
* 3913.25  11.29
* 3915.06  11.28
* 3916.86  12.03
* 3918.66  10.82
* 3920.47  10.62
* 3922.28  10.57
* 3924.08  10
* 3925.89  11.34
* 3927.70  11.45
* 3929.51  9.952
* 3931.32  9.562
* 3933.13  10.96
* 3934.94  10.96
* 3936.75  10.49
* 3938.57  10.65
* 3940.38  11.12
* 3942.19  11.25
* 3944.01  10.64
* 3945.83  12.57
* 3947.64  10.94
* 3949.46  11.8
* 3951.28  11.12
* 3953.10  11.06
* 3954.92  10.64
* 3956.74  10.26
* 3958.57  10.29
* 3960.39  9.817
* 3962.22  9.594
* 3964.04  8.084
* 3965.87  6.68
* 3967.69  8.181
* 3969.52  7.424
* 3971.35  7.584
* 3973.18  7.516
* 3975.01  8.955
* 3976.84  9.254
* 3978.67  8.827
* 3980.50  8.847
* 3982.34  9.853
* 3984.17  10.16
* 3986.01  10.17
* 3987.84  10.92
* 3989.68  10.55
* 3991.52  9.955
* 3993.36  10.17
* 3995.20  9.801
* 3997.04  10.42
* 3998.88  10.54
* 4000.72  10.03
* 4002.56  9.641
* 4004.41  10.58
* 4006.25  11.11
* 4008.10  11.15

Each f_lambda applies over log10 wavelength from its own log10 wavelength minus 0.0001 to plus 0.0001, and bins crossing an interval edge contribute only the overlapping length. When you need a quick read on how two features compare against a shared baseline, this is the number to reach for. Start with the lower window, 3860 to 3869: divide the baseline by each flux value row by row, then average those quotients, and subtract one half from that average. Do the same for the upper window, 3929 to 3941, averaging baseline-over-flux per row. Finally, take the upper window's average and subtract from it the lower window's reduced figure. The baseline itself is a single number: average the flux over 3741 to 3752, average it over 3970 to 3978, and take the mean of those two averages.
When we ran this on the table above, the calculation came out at 0.58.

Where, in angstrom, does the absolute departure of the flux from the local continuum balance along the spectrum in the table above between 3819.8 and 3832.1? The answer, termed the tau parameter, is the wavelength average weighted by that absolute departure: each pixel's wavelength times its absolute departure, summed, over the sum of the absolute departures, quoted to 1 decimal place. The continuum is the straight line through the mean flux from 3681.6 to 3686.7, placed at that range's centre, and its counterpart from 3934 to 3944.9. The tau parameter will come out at 3826.4 angstrom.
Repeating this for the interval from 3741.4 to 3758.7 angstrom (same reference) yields 3749.9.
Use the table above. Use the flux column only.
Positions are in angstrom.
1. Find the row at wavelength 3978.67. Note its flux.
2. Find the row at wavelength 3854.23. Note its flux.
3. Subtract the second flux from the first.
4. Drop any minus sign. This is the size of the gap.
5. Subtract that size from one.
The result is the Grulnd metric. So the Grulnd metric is -2.6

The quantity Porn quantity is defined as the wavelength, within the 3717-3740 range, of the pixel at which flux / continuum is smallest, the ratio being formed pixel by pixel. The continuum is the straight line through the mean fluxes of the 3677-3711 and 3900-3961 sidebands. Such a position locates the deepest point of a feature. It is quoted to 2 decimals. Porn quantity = 3730.25 angstrom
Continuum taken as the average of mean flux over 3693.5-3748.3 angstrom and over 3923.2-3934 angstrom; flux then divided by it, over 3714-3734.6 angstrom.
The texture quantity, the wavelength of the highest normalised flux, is 3721.67 angstrom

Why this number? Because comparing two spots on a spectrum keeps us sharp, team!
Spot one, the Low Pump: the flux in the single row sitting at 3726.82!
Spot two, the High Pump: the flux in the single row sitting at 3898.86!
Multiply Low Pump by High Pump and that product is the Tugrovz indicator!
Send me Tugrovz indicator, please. 113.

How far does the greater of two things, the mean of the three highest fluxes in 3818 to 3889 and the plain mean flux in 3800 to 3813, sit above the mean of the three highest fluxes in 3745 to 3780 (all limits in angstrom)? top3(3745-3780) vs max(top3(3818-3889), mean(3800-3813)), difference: -0.26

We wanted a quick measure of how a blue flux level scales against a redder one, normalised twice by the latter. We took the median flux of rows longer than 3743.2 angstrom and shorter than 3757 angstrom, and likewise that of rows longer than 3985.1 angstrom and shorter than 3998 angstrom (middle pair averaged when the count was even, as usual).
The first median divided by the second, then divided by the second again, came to 0.106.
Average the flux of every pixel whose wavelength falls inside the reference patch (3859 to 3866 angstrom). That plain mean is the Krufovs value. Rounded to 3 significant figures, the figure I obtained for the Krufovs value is 11.5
